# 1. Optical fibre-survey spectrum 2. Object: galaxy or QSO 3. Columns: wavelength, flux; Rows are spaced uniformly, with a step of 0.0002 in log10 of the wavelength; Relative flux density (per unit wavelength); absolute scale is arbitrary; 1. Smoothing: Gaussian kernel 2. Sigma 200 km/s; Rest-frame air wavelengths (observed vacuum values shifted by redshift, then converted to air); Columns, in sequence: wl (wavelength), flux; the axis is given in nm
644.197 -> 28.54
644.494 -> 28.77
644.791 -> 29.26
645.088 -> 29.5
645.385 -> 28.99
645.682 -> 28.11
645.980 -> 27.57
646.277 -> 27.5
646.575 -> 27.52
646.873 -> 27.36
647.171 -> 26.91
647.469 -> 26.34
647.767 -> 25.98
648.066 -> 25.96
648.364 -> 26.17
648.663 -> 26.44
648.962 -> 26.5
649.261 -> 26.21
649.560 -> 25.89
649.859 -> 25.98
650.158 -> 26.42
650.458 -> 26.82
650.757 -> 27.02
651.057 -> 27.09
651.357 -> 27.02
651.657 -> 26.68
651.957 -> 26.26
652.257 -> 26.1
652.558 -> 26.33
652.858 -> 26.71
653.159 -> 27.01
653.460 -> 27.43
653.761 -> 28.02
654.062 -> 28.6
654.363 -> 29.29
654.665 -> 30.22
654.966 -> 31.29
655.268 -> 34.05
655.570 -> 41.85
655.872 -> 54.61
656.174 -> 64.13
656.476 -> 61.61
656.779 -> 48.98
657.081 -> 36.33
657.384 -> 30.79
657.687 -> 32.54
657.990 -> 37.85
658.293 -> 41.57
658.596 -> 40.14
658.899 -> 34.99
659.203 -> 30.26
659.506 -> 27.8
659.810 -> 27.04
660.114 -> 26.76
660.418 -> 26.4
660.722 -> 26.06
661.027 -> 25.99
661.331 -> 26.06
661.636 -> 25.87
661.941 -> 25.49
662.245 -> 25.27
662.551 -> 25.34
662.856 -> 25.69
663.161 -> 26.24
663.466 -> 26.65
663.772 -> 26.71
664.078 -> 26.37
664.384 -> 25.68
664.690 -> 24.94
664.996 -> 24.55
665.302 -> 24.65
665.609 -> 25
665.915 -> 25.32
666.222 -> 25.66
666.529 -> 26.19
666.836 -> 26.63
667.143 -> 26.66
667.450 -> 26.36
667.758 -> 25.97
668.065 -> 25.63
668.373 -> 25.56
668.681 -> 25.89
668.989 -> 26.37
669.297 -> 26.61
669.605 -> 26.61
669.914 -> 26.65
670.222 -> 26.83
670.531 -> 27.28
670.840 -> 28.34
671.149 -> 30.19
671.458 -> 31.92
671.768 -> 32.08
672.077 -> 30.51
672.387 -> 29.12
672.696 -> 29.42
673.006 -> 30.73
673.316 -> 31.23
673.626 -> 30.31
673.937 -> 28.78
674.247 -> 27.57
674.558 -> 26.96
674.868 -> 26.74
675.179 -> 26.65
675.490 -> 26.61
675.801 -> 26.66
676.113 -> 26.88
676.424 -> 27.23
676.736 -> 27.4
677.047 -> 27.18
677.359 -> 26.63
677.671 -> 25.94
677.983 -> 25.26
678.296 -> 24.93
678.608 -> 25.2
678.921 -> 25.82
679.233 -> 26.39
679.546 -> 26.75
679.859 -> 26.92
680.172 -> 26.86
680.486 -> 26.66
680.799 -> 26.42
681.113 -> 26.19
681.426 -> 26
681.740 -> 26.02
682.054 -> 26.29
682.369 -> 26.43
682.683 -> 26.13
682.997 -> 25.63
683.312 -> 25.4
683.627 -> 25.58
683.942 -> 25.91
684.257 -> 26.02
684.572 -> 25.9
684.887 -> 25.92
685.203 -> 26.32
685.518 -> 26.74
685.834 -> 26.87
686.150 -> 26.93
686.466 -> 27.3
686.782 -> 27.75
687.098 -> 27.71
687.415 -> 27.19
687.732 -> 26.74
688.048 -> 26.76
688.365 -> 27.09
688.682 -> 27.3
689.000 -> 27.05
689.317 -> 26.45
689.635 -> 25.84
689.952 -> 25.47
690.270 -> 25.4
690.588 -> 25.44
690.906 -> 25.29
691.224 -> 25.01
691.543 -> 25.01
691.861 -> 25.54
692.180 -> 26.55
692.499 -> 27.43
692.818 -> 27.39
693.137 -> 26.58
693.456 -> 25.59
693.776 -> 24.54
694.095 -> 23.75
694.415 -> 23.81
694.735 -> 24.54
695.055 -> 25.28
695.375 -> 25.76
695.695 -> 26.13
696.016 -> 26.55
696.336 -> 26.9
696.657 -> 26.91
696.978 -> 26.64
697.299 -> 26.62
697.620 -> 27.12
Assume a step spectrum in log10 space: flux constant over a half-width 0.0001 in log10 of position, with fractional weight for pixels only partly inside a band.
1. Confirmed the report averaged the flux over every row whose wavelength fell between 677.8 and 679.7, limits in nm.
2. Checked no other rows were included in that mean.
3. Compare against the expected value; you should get 25.7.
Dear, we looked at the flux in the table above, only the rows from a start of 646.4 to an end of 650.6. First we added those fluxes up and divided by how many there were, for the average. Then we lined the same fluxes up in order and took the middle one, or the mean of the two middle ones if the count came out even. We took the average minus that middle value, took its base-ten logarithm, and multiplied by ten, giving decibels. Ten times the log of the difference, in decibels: -11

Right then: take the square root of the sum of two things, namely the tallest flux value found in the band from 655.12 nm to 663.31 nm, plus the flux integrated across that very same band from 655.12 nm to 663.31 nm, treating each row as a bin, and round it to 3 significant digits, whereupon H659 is 18.6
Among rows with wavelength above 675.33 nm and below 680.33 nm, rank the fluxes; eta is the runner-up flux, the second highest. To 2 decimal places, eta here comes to 27.23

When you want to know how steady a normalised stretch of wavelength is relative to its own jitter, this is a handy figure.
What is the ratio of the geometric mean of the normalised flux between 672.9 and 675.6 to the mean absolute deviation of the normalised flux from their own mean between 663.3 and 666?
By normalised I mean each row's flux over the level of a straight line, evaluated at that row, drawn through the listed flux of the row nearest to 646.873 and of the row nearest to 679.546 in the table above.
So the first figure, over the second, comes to 40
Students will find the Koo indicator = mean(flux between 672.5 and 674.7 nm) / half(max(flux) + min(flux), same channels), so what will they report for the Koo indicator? 1.01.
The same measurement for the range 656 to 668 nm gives 0.69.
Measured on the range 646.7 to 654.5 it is 0.97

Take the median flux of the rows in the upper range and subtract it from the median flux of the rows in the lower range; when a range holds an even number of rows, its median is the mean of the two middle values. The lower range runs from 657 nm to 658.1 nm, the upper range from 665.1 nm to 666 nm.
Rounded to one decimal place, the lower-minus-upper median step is 9.4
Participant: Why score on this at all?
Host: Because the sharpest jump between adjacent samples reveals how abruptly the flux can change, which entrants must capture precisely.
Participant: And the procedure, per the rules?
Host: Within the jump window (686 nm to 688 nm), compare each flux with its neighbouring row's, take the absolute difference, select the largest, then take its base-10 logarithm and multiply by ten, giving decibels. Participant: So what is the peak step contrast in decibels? -2.8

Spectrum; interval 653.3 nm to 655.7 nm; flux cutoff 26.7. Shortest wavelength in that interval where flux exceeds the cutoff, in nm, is 653.460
